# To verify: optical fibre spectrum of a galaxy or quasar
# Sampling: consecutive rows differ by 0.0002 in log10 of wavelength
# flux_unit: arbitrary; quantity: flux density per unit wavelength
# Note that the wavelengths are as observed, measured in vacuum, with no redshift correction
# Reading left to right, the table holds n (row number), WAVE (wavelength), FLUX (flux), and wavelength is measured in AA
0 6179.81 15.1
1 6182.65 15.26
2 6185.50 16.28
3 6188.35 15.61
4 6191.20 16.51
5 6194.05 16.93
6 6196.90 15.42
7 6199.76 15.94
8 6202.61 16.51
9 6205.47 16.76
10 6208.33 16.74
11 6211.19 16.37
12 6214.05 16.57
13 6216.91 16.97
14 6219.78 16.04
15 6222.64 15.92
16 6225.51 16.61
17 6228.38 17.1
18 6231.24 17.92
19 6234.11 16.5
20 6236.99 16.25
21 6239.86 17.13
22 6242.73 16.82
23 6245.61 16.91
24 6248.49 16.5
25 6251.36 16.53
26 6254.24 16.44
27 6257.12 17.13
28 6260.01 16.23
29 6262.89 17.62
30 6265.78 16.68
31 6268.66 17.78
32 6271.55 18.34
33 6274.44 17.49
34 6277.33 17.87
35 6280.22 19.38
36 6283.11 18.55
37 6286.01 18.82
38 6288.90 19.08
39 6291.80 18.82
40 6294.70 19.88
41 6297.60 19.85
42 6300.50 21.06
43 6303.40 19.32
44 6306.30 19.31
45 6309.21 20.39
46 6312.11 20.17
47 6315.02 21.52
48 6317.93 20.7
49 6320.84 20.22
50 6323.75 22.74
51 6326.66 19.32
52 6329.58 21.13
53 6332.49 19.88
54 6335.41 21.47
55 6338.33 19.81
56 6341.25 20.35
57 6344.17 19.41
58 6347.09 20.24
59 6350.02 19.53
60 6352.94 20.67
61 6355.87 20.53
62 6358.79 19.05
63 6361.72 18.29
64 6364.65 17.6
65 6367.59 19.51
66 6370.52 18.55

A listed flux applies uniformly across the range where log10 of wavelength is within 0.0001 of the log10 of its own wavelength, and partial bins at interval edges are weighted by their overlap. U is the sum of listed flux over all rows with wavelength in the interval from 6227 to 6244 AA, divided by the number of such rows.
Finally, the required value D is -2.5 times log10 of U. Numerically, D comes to -3.07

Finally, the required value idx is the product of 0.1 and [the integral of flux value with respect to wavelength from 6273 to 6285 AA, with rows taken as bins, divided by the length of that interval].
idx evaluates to 1.83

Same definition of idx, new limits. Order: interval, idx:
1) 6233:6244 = 1.67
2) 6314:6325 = 2.13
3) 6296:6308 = 1.99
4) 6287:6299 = 1.94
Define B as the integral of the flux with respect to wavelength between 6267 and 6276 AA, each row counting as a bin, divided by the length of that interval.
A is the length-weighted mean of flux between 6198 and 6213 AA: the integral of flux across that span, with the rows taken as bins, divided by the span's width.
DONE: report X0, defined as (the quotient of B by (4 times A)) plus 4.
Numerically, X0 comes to 4.271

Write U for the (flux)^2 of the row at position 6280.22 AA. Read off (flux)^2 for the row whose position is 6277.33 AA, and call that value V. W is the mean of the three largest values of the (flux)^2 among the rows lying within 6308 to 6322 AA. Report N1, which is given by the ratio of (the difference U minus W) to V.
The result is -0.19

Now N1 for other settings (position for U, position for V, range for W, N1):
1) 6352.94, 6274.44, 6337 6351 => 0.07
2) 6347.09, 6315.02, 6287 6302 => 0.00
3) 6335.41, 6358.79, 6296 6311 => 0.12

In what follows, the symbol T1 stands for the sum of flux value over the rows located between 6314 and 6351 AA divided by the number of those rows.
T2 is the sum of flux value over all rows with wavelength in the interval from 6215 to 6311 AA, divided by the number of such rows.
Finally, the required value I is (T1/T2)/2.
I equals 0.58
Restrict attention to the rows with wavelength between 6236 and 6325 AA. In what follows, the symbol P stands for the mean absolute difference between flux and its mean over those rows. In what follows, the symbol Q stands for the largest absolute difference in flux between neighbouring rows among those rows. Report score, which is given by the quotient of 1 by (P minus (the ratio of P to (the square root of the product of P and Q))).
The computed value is 1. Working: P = 1.47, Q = 2.52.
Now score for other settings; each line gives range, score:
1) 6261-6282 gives -20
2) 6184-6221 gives -8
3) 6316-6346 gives 3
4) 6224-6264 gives -8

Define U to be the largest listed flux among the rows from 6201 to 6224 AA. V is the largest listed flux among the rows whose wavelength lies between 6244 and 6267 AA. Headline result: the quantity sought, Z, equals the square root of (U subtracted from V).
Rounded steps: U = 16.97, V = 17.62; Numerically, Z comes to 0.8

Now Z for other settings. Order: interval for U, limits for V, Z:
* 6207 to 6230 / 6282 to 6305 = 2.0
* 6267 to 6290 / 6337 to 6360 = 1.1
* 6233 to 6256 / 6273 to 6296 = 1.7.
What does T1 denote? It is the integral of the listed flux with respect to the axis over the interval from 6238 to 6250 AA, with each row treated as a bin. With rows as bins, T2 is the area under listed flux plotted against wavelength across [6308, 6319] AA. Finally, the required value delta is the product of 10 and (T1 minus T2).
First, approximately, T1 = 202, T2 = 228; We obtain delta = -258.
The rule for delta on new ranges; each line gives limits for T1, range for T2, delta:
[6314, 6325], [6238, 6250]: 319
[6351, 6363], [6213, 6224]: 559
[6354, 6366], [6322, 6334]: -218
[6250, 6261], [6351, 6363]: -535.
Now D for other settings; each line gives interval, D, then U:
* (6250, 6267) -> -3.06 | 16.8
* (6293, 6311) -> -3.25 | 20.0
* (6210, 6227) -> -3.04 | 16.4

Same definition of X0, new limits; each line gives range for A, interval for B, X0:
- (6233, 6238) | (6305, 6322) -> 4.312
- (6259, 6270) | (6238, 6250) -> 4.246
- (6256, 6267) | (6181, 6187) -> 4.233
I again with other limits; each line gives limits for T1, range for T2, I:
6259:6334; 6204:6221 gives 0.58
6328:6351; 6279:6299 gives 0.53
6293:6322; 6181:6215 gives 0.62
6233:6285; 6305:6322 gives 0.42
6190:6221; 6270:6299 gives 0.44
